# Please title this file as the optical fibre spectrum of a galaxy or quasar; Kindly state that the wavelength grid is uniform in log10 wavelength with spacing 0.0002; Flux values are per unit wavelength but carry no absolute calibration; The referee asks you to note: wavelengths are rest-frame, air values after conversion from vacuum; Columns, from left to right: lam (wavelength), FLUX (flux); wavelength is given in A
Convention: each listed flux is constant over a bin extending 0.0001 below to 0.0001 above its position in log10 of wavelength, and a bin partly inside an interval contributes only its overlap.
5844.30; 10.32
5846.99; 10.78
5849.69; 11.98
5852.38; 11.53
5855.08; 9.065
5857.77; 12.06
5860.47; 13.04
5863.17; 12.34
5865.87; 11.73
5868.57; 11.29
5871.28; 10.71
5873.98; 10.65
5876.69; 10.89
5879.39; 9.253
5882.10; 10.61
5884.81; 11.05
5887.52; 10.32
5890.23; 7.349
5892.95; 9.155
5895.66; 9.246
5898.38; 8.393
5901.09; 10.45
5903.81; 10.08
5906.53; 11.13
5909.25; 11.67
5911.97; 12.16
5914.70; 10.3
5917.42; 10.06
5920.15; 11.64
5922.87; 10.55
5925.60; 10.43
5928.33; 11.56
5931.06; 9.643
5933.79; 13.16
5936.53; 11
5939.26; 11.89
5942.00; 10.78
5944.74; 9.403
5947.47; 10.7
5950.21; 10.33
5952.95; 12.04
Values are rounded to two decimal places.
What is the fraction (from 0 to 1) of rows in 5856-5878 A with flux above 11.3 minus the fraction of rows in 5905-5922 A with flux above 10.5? -0.17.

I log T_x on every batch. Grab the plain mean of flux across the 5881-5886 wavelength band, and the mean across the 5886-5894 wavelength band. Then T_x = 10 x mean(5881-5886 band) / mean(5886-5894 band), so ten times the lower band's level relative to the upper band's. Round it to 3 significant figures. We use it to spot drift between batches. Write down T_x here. 12.1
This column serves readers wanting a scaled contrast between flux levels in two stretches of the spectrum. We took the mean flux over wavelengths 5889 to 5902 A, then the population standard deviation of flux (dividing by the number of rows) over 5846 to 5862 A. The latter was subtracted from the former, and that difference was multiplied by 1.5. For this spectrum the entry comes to 11.5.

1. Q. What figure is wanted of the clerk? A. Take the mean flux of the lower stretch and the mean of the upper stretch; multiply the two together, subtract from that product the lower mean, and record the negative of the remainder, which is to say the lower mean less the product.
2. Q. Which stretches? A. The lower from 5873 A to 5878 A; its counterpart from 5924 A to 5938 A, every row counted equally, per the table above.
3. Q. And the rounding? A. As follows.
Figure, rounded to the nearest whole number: -109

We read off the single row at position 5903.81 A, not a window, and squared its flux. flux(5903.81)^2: 102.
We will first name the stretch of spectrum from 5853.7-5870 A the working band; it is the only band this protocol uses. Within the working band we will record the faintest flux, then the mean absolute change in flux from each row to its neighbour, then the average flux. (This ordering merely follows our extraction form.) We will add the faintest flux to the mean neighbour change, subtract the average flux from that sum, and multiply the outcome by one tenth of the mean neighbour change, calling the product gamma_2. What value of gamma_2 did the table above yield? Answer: -0.16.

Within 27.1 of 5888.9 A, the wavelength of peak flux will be 5863.17 A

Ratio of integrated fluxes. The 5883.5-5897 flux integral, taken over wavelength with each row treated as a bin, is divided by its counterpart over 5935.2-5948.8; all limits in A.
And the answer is 0.87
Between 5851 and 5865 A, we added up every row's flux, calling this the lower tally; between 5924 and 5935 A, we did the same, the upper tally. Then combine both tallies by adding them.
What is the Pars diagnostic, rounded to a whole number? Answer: 103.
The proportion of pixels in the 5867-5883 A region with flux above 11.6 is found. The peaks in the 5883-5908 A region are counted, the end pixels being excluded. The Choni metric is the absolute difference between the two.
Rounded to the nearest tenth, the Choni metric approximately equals 2.0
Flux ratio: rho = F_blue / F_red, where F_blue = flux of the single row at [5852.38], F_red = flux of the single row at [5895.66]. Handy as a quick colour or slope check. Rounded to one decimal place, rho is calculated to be 1.2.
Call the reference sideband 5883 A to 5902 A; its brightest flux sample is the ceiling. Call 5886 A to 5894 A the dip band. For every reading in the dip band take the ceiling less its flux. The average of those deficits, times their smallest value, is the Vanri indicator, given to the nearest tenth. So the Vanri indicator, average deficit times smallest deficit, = 1.5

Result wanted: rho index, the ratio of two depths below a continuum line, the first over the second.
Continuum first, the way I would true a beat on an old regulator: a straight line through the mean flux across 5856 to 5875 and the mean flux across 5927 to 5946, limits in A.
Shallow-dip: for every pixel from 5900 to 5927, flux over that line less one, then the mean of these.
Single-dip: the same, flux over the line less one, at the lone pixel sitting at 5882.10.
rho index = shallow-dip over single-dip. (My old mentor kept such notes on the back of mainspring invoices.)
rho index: 0.46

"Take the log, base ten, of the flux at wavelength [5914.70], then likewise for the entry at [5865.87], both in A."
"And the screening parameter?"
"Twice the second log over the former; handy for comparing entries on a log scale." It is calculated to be 2.11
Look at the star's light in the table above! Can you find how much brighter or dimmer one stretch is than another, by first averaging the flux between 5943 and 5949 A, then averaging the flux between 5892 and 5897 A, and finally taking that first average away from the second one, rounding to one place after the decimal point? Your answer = -0.9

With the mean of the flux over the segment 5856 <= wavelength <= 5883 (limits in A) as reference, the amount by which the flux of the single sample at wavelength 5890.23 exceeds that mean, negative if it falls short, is -3.9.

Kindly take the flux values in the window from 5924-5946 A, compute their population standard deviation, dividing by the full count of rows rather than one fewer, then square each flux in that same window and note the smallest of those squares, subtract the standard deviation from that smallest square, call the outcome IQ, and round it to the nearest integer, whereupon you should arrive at 87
